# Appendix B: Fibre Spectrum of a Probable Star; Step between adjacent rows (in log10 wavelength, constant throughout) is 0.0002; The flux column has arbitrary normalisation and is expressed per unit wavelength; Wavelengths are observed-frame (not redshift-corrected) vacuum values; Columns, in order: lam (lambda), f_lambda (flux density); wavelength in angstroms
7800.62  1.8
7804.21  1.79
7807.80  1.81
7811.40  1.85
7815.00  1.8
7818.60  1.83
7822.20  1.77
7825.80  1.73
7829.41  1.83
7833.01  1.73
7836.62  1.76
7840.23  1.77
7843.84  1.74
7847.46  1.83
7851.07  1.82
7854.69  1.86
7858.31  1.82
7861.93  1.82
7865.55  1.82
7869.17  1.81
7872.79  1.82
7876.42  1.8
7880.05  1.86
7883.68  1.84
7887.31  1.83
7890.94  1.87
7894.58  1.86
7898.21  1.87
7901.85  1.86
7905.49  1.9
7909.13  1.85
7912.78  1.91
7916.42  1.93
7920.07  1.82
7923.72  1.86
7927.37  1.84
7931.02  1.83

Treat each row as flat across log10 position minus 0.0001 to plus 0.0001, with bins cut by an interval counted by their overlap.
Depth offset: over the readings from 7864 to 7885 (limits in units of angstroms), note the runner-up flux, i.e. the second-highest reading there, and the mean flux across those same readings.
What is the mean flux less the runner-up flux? -0.015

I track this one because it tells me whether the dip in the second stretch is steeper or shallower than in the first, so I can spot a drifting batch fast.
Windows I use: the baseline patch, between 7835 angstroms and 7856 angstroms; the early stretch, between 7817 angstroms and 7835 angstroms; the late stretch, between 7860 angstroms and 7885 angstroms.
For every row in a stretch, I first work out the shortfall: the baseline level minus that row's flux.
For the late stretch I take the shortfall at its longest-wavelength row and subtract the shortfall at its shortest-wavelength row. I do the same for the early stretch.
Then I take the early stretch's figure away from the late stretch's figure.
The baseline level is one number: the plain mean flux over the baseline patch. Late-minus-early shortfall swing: -0.12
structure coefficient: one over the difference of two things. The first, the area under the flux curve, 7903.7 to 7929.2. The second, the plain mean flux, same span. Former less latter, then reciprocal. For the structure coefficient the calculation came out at 0.0218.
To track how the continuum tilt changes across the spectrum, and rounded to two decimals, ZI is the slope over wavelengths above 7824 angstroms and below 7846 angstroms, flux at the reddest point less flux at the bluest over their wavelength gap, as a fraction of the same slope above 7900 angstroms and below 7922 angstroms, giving -0.25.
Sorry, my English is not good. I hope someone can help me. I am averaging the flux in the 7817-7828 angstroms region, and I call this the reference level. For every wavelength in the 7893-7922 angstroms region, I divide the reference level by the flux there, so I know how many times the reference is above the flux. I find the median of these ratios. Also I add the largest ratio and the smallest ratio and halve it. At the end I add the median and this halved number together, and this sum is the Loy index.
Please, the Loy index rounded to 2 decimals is 1.90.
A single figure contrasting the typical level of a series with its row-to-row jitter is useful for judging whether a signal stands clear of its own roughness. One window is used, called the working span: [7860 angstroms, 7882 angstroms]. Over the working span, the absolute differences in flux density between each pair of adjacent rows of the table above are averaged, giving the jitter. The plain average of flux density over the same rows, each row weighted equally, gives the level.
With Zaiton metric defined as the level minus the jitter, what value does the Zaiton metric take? 1.802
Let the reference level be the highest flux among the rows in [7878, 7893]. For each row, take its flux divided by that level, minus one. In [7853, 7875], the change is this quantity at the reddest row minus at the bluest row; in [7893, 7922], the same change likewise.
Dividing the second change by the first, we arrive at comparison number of 1.0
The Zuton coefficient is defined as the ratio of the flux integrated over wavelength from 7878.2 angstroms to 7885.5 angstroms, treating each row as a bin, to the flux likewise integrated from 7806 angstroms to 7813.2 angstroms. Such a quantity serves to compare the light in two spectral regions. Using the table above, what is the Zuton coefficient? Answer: 1.02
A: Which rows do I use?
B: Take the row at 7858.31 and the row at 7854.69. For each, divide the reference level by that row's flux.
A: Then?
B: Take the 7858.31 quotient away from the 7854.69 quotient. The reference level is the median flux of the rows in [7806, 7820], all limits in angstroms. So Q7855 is -0.022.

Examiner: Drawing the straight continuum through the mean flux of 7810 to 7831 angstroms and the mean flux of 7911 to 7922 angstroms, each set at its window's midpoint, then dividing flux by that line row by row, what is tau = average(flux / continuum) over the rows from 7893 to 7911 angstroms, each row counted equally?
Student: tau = 0.997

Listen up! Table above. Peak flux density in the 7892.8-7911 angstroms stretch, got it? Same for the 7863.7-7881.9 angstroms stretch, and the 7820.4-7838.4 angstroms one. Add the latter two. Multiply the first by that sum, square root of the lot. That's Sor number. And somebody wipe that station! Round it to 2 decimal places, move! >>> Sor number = 2.65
